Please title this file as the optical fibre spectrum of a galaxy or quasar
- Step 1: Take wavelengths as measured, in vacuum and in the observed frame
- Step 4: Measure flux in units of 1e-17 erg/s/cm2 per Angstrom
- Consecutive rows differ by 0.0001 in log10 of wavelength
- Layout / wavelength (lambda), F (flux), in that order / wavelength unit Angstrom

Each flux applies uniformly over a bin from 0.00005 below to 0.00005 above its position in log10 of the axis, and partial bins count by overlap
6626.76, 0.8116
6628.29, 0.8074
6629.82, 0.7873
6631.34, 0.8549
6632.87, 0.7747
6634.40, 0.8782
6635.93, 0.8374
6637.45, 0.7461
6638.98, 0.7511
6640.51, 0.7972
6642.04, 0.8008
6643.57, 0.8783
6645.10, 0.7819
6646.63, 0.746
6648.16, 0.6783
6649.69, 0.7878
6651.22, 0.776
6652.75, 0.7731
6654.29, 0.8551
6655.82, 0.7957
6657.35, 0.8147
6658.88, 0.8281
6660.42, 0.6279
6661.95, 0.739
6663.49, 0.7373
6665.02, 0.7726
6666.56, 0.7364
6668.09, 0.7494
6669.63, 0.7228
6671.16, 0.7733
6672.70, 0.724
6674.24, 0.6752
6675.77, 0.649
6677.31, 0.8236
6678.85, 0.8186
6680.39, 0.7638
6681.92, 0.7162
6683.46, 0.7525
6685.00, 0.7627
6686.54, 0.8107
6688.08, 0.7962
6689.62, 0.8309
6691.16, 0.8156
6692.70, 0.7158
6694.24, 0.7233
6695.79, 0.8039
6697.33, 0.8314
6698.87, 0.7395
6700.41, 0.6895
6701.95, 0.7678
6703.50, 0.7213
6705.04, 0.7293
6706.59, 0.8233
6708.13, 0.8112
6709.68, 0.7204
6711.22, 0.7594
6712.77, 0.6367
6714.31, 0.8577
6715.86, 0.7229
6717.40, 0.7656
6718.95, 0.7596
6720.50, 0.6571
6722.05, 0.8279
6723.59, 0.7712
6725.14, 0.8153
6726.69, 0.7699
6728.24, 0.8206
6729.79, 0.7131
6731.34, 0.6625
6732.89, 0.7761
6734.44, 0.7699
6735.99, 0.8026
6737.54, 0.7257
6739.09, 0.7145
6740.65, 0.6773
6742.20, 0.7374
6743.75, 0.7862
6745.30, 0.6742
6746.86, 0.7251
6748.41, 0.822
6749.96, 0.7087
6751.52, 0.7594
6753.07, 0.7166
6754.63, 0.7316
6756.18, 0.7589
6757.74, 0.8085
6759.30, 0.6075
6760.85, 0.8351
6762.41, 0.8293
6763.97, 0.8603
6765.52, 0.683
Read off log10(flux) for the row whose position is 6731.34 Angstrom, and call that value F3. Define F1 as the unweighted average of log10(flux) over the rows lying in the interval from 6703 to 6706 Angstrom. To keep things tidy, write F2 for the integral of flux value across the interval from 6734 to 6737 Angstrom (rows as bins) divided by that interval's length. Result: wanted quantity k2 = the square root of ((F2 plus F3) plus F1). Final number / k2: 0.682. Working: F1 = -0.14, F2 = 0.784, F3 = -0.18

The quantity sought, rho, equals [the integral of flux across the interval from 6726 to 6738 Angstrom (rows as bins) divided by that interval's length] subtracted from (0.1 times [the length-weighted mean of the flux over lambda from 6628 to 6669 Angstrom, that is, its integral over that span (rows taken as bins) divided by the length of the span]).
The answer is -0.678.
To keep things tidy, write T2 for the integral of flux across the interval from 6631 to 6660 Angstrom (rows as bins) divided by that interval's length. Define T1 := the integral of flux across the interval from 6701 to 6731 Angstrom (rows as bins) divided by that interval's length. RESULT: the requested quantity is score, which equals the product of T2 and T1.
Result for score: 0.603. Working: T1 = 0.759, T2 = 0.795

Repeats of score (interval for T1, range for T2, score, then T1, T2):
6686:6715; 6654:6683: 0.577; 0.767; 0.752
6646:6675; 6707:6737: 0.572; 0.753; 0.760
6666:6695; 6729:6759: 0.558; 0.756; 0.738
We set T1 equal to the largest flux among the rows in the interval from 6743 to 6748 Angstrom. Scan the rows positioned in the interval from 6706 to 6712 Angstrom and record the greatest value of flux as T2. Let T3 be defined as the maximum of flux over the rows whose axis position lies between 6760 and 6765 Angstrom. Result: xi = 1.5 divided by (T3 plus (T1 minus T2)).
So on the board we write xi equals 1.82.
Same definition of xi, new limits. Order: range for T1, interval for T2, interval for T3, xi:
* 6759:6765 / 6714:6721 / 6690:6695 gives 1.83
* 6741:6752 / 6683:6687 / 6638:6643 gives 1.85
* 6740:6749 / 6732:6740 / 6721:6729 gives 1.77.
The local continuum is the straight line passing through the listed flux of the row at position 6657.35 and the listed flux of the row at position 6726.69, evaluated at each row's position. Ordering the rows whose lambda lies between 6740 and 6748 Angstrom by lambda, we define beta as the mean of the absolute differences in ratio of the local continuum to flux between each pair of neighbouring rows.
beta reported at 0.099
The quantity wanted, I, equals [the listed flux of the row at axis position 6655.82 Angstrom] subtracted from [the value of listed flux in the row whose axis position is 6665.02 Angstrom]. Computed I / -0.02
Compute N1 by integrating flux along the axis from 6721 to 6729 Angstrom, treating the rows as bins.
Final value 6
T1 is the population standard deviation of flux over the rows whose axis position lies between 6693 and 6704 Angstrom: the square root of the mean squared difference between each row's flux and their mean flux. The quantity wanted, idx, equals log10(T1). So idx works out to -1.33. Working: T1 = 0.046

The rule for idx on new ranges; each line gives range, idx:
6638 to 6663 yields -1.22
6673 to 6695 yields -1.25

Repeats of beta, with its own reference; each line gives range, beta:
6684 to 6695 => 0.048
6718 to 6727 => 0.116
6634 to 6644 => 0.056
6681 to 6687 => 0.045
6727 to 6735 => 0.099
